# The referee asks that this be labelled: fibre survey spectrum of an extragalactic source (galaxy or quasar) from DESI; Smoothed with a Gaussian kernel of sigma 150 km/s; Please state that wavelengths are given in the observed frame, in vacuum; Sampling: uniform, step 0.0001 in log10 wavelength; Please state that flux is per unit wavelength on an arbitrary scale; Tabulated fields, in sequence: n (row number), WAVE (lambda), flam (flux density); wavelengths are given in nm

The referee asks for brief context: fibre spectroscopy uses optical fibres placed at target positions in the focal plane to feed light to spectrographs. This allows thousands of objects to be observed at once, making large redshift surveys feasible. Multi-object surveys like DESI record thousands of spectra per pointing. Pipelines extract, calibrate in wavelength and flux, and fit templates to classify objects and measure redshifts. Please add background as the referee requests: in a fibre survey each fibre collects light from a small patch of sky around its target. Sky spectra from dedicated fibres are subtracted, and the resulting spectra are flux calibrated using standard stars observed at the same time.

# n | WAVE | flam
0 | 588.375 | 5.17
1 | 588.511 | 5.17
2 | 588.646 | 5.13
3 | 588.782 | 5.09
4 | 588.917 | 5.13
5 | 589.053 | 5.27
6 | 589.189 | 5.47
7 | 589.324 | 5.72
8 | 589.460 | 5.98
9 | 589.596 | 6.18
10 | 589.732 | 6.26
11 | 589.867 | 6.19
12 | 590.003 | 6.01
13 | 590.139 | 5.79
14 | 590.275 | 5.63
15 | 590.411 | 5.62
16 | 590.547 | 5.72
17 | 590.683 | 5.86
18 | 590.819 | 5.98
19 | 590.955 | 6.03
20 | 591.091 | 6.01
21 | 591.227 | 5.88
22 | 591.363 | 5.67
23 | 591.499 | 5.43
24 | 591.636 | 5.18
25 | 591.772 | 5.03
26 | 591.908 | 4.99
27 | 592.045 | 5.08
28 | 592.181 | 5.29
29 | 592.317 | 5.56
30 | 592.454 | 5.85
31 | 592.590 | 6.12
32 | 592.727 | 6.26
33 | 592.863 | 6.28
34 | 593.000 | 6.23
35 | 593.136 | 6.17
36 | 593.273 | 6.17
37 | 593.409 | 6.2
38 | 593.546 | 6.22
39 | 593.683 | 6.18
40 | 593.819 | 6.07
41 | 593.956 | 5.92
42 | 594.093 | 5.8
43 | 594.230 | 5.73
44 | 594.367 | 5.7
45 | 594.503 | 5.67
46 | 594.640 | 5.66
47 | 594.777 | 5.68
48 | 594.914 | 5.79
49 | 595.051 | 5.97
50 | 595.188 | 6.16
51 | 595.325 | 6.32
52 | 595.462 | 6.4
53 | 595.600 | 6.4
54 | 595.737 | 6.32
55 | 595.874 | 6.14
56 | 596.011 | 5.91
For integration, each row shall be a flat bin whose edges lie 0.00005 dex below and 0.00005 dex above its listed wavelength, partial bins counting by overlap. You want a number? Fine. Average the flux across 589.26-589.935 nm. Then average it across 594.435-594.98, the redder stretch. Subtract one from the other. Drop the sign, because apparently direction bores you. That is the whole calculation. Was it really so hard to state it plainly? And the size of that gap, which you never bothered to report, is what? 0.37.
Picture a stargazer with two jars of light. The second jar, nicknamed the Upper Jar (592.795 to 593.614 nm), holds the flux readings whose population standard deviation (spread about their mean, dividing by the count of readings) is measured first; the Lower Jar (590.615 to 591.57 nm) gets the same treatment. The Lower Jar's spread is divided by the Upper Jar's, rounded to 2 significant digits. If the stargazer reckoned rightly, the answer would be 5.3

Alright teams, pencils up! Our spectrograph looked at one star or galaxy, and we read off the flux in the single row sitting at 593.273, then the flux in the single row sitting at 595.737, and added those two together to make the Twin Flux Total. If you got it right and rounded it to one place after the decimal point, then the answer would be 12.5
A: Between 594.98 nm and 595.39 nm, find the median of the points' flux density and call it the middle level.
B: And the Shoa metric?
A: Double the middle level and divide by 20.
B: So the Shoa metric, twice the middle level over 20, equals 0.62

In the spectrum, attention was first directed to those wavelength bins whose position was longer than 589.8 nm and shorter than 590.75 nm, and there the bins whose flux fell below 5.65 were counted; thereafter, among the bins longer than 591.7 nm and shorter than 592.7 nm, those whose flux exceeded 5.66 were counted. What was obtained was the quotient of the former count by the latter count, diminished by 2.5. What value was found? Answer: -1.5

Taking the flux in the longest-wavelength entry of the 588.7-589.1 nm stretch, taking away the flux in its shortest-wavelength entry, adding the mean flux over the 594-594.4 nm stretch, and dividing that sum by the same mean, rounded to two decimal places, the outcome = 1.03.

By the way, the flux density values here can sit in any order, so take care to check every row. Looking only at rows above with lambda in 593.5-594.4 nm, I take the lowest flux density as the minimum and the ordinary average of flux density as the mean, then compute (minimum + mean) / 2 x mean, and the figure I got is 34.6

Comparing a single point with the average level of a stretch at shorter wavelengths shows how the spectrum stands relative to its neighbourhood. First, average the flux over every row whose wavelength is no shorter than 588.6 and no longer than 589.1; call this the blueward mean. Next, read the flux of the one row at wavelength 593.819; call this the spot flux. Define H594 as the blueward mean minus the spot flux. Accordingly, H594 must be -0.9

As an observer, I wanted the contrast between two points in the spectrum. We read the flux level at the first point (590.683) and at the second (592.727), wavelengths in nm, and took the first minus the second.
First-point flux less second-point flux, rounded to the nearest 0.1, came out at -0.4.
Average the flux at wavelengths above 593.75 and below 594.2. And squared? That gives 35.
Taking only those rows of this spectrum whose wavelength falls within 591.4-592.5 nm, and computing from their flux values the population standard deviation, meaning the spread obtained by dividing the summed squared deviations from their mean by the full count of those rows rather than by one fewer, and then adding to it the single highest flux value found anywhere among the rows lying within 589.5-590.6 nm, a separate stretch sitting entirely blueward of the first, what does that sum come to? 6.5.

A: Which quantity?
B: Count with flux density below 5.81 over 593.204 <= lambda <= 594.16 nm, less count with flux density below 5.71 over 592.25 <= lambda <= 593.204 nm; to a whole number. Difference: 0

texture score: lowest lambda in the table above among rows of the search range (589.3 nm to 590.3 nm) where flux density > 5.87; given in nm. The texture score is 589.460 nm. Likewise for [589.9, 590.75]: 590.003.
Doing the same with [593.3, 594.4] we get 593.409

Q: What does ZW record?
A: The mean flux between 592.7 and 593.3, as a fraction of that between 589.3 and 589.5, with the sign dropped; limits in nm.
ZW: 1.06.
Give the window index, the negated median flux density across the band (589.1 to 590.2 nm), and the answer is -6.0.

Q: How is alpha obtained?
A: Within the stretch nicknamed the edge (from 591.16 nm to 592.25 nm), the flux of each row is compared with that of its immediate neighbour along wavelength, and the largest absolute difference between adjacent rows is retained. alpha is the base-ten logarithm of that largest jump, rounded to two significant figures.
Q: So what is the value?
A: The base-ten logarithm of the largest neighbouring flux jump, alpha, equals -0.60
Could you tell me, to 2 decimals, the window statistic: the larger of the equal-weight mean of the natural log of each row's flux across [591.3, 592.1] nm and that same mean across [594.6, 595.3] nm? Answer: 1.77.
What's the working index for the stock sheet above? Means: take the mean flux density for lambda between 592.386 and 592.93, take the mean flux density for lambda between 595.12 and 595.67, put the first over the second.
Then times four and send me 3.9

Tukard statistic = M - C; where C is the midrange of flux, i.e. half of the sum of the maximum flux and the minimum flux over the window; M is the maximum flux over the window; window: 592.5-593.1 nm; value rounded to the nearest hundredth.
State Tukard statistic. 0.08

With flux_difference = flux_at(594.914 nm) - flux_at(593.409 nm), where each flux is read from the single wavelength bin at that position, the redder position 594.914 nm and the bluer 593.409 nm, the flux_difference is -0.41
